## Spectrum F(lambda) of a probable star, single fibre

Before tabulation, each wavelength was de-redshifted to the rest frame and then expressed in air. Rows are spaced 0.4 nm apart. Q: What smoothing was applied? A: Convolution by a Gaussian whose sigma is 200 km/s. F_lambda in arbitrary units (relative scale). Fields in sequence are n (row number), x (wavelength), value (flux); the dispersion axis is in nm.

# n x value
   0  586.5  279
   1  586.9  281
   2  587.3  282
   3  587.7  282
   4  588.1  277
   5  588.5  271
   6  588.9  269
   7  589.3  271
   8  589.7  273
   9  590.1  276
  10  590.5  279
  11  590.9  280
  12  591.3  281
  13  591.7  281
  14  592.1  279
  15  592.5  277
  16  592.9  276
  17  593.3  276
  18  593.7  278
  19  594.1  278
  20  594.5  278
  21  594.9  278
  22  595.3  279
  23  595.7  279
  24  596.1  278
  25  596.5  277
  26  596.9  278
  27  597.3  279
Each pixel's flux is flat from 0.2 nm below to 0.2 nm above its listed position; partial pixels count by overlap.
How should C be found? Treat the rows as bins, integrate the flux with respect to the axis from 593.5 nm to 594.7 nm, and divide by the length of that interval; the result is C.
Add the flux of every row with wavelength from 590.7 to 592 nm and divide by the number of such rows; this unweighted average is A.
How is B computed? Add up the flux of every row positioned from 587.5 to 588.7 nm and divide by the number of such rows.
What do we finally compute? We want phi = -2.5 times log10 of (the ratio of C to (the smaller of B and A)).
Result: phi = -0.005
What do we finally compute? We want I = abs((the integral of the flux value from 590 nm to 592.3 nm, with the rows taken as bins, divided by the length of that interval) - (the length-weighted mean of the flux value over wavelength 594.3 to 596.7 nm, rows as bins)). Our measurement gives 1.3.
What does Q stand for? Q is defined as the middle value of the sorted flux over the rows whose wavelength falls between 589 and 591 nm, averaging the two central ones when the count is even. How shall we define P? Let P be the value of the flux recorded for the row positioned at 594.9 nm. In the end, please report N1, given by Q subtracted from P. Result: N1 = 2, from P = 278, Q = 276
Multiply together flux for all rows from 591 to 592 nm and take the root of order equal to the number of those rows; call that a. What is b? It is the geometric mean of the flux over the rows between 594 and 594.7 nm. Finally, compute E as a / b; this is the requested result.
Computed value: 1.01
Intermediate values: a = 281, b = 278.0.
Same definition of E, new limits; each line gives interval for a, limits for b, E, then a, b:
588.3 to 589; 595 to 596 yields 0.97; 270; 279.0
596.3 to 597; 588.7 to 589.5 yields 1.03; 277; 270.0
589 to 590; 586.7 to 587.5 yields 0.97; 272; 281.5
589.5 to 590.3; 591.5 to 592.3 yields 0.98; 274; 280.0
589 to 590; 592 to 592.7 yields 0.98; 272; 278.0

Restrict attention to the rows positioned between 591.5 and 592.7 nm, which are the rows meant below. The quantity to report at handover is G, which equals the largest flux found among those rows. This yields 281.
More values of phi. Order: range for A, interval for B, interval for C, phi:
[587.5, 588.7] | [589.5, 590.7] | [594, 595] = -0.008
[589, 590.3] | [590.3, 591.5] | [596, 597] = -0.017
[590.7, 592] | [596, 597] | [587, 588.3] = -0.011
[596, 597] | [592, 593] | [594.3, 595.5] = -0.004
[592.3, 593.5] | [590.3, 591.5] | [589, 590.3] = 0.013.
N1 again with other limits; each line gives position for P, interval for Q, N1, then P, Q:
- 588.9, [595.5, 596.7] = -9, 269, 278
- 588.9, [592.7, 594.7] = -9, 269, 278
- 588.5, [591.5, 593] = -7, 271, 278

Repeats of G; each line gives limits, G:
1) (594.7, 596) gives 279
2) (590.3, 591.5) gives 281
